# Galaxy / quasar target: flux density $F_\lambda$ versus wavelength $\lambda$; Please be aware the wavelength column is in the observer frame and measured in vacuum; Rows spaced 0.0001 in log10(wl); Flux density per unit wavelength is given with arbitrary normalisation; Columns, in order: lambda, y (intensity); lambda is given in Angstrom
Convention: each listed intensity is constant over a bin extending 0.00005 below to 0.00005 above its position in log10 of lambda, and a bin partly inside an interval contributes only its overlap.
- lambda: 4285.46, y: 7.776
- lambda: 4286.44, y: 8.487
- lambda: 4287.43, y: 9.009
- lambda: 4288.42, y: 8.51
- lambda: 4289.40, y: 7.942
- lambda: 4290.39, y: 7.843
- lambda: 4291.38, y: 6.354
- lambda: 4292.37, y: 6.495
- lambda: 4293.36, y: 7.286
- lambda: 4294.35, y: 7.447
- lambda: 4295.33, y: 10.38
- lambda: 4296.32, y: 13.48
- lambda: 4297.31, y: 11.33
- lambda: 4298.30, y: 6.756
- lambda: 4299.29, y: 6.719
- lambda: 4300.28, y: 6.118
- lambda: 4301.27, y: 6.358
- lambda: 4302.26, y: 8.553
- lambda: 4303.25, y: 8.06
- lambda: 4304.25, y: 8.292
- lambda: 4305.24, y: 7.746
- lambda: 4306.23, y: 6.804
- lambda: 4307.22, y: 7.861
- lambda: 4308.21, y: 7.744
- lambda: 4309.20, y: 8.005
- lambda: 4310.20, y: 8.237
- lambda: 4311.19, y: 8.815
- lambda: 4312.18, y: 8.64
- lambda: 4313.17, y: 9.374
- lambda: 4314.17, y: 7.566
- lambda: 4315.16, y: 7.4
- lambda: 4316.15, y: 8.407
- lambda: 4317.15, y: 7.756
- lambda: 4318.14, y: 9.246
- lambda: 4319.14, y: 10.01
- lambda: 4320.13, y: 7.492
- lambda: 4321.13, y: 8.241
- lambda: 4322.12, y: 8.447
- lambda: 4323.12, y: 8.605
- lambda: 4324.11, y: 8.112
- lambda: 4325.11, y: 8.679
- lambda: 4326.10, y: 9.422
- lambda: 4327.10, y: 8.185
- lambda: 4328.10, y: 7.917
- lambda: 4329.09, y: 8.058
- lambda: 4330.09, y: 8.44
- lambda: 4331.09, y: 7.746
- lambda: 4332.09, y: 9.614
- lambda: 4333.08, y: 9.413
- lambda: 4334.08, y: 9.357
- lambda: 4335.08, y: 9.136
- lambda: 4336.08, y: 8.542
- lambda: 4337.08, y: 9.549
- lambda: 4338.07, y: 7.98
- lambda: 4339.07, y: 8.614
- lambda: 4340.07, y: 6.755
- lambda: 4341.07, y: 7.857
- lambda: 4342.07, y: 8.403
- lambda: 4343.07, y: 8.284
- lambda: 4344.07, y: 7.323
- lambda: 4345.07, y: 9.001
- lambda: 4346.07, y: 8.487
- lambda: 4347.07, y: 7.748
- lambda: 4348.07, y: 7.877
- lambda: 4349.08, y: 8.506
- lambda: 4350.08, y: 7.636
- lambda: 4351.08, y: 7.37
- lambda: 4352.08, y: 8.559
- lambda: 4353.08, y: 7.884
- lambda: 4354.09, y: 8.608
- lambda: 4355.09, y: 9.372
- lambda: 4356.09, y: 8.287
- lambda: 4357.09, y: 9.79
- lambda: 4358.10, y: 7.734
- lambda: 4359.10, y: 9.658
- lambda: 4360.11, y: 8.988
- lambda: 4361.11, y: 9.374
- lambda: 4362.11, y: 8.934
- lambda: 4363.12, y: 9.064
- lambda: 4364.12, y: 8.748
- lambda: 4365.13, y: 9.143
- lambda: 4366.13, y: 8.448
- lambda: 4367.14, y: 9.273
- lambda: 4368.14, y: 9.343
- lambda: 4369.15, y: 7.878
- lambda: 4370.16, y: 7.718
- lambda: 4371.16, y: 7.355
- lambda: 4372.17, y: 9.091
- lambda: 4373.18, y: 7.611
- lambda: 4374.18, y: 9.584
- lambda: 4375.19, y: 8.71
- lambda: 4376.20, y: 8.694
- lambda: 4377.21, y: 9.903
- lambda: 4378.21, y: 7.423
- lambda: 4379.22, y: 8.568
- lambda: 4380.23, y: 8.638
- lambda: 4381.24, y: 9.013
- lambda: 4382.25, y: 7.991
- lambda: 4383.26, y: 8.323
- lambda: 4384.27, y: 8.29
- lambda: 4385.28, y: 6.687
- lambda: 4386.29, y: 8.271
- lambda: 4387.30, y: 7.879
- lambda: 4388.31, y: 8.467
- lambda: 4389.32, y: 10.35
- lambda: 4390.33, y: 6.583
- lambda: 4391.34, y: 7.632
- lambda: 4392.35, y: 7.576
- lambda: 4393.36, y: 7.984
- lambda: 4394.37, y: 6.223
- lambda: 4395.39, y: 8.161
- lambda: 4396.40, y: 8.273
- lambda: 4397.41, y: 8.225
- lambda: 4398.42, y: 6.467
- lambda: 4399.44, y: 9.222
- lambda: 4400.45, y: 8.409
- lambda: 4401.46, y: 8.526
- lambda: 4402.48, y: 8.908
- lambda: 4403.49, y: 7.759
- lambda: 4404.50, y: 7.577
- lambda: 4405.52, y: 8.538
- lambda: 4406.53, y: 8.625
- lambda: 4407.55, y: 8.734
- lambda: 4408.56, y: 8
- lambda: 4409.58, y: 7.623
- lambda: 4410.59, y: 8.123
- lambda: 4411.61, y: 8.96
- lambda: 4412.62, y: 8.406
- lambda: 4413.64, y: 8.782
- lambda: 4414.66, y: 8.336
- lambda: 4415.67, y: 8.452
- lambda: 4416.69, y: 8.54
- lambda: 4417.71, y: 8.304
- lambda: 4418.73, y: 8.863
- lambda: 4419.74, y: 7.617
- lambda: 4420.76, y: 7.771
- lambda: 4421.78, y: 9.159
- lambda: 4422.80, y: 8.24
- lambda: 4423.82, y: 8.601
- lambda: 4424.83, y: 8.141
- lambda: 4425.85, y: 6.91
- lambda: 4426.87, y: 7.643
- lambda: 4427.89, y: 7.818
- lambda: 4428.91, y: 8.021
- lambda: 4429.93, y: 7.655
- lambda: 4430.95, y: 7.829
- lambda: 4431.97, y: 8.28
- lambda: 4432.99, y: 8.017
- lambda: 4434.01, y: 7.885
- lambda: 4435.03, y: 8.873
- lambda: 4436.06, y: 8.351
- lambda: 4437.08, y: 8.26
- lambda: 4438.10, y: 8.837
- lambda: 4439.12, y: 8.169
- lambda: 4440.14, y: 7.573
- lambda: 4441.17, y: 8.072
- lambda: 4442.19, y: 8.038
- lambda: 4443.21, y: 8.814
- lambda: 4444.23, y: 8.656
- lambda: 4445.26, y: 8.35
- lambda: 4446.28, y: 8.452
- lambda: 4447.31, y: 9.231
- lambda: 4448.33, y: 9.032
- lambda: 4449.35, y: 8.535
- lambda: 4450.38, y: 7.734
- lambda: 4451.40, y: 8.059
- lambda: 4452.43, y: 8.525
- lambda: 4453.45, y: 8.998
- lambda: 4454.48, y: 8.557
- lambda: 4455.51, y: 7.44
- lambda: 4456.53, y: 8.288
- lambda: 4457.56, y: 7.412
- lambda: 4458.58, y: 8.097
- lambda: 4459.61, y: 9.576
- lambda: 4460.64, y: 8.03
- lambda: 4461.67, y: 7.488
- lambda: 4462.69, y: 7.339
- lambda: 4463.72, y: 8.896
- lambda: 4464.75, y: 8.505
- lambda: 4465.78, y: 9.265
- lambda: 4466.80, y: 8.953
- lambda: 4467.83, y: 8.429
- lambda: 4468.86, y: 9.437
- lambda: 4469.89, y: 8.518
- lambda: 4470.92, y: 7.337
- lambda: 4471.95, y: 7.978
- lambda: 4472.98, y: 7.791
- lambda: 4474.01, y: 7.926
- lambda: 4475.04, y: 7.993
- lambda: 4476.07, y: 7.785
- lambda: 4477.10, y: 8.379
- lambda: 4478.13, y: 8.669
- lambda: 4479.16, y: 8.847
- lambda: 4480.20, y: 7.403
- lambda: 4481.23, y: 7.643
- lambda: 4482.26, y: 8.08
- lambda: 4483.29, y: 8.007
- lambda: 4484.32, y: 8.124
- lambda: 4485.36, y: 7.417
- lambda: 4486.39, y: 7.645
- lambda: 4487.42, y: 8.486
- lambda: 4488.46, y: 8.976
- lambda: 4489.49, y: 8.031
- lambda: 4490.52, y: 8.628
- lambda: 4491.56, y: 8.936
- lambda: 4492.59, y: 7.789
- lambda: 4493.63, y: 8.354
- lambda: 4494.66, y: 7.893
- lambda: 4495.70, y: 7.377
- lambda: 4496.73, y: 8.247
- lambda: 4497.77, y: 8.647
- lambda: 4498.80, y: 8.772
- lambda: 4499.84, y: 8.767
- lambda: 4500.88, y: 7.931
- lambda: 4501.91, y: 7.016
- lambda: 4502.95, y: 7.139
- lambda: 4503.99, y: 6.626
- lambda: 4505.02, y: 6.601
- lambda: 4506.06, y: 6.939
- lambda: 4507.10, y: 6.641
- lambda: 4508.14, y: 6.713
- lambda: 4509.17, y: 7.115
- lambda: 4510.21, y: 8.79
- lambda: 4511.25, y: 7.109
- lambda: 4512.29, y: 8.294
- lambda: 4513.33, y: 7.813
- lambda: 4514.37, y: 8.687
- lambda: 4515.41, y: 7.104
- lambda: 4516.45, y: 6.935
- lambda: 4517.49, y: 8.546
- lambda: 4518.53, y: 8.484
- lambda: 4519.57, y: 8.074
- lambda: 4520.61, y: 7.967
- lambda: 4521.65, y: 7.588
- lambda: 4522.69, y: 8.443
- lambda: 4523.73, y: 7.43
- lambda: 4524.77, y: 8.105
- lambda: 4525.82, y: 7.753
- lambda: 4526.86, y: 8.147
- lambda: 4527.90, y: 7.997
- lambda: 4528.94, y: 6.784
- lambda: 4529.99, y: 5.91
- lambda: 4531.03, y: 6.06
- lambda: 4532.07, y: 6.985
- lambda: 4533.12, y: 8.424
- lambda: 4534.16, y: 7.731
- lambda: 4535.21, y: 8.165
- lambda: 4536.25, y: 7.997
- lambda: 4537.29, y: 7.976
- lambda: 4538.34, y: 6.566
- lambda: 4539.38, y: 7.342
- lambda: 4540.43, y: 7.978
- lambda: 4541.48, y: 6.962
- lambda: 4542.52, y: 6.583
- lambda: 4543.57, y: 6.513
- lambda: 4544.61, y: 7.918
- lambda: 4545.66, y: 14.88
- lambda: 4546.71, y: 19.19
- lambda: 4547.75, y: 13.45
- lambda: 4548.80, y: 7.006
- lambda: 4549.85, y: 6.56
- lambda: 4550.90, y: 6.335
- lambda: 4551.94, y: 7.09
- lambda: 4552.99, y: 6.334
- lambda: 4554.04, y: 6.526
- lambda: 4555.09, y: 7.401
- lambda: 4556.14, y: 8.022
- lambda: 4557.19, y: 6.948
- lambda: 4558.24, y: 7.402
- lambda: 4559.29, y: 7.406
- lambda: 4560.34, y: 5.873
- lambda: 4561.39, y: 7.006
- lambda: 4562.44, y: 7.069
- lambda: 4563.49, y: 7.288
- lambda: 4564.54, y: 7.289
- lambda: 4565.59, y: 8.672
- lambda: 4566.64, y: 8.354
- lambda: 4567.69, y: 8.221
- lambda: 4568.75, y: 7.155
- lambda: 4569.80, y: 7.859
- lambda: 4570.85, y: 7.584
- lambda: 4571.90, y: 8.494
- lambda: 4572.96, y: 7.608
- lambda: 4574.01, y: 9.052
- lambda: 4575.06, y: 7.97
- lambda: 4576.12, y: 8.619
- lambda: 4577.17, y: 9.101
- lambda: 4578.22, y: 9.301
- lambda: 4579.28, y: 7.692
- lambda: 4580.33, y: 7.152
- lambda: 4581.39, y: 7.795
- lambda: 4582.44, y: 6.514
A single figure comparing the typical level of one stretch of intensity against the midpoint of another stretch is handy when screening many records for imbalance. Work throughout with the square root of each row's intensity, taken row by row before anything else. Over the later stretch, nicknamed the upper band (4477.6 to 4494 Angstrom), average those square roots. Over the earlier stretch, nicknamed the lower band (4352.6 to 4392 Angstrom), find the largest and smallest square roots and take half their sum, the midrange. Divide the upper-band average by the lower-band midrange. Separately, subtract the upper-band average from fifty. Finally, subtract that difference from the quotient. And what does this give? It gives -46.2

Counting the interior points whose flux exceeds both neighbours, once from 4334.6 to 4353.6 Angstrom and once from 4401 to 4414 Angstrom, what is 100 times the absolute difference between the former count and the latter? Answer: 300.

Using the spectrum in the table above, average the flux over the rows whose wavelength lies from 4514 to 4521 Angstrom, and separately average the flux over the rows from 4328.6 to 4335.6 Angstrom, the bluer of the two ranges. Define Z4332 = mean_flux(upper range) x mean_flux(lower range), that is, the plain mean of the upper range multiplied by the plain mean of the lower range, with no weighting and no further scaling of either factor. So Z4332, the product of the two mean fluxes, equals 70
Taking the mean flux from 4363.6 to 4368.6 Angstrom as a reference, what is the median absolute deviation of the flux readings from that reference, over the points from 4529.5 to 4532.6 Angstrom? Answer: 2.9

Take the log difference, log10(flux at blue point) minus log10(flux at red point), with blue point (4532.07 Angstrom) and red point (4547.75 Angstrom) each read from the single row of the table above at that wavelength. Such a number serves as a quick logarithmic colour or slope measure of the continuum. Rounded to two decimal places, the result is -0.28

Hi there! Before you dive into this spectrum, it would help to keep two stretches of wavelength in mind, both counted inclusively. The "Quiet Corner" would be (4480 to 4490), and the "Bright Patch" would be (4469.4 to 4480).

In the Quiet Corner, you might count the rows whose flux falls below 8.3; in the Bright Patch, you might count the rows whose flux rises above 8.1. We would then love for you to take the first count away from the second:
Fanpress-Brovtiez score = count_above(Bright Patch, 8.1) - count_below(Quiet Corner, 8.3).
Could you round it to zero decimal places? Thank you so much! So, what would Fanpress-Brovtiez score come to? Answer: -4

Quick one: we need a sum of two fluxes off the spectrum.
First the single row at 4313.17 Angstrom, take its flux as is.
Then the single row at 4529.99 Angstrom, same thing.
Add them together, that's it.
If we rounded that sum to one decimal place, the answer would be 15.3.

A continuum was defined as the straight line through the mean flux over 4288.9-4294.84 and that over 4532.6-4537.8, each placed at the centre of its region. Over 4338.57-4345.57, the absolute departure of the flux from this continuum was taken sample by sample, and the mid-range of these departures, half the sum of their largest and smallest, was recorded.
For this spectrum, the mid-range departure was 0.84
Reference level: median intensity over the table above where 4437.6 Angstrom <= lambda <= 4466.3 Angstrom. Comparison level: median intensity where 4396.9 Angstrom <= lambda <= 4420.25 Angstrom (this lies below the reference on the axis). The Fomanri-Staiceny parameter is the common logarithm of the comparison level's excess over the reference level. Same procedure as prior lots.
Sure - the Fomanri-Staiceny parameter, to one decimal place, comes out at -2.1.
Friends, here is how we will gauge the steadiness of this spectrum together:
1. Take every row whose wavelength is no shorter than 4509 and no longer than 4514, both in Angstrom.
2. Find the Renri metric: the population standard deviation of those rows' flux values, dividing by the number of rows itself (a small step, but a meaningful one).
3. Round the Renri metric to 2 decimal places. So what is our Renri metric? 0.66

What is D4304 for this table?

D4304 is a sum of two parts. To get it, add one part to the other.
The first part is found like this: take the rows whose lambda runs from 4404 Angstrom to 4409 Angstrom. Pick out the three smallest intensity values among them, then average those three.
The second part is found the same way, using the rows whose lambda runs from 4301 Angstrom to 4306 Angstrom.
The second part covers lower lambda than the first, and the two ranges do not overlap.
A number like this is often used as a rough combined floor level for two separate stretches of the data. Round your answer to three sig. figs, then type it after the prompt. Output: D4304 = 15.4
